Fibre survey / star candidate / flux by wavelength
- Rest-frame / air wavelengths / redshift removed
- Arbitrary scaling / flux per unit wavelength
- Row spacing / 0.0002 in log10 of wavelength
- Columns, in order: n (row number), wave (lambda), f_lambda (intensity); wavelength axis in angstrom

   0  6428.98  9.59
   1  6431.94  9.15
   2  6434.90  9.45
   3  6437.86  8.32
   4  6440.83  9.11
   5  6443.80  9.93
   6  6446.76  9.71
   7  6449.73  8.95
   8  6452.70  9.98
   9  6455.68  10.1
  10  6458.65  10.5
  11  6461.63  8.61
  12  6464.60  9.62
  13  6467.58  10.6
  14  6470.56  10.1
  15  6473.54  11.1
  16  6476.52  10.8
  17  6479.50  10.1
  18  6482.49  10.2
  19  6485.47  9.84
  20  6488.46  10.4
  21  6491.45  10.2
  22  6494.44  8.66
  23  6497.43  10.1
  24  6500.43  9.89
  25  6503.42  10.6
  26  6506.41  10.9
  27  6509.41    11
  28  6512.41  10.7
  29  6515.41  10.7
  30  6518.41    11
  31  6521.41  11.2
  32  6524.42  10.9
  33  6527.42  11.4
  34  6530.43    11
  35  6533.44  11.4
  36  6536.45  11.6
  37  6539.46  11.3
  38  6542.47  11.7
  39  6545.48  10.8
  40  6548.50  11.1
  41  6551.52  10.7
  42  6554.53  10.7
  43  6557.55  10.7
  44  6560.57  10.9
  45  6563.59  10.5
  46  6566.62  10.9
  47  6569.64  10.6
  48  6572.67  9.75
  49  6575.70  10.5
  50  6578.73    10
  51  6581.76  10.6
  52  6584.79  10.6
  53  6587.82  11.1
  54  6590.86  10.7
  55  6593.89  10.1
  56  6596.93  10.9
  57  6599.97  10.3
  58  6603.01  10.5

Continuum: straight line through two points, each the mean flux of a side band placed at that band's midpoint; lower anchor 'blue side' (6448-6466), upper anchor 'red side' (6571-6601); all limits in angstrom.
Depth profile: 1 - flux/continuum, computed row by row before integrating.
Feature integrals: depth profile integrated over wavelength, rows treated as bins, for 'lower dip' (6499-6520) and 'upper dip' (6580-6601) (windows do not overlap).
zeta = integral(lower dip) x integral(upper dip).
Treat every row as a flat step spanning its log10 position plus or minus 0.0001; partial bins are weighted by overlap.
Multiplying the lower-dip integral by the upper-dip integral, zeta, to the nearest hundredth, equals 0.40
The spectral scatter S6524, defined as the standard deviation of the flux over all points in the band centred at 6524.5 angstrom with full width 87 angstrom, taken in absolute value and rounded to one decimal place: 0.6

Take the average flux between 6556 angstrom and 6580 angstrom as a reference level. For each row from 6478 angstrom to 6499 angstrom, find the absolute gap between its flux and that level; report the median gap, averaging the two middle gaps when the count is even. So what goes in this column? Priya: 0.4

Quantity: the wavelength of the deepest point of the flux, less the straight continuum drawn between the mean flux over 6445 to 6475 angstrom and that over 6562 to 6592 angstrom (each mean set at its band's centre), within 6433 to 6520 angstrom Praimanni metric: 6437.86 angstrom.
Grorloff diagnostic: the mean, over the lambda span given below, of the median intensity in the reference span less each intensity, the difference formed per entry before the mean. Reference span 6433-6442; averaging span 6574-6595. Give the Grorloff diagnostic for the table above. -1.4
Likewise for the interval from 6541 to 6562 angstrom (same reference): -1.8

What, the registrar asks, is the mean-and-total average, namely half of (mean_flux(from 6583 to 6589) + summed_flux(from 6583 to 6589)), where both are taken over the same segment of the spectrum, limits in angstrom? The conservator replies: 16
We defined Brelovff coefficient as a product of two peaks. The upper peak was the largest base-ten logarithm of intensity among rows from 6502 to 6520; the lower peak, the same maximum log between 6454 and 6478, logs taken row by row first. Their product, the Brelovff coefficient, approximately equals 1.09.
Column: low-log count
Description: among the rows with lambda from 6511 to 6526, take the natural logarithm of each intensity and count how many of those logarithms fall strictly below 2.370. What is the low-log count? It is 0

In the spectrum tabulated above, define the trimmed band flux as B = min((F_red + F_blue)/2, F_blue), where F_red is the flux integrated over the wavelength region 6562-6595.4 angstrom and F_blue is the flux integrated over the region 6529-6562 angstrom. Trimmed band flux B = 358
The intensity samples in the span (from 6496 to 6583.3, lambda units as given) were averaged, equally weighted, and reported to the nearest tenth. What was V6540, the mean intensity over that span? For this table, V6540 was 10.8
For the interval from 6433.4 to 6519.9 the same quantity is 10.0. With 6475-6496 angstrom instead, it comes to 10.0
